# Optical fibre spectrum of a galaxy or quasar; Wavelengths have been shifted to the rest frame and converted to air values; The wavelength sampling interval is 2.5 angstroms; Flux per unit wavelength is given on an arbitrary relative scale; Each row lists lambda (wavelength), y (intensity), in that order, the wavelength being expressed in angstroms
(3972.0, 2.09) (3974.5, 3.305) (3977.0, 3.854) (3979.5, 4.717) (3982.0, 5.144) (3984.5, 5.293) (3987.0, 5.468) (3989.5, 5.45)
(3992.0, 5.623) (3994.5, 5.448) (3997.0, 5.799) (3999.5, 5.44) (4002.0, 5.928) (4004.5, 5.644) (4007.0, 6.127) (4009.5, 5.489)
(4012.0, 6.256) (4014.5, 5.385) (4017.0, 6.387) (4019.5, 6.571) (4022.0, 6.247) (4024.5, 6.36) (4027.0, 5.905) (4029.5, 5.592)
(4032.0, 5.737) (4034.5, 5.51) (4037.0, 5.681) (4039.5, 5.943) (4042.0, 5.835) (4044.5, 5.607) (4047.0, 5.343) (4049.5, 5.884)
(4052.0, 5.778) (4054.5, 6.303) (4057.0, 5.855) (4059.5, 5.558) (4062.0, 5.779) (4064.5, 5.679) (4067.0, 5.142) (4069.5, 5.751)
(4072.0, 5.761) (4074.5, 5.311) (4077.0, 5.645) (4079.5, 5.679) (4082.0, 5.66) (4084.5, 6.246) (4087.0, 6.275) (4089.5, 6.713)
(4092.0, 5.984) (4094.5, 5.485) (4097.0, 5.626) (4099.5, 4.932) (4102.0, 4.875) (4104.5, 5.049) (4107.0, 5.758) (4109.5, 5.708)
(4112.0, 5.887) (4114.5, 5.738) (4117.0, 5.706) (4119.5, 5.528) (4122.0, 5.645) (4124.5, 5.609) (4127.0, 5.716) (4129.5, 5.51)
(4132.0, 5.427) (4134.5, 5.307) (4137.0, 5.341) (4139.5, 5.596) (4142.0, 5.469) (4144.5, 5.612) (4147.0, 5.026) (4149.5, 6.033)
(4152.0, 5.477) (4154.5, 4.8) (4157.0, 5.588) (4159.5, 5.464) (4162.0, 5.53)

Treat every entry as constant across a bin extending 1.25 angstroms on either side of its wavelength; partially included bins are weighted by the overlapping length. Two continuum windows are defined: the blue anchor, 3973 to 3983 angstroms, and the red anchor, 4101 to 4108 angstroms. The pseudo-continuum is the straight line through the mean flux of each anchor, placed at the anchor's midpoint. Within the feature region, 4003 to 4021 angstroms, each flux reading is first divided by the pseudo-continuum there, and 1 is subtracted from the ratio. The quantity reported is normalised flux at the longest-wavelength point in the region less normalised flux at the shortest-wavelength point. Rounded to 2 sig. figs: 0.17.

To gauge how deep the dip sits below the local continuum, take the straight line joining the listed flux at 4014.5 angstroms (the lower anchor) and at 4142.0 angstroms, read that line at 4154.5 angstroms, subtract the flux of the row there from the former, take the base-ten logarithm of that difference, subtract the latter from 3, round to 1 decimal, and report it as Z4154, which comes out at 3.2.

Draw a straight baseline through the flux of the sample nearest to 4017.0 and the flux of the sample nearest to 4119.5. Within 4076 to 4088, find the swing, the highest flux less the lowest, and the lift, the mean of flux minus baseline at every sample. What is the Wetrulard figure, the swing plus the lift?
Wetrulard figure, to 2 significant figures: 0.69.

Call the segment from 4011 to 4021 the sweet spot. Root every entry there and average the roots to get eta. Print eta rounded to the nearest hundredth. 2.48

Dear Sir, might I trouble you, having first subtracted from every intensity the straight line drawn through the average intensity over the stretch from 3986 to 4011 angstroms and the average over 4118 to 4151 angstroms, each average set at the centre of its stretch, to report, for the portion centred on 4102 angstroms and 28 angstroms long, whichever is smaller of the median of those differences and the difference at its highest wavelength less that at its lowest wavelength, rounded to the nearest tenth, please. -1.0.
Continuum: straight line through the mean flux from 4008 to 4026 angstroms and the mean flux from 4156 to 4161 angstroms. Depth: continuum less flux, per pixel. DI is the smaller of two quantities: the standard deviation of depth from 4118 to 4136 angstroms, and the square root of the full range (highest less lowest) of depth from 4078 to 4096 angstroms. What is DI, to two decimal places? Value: 0.12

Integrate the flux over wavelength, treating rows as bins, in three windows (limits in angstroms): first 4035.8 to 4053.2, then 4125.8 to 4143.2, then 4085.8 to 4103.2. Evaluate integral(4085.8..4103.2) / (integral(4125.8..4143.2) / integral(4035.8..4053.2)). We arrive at 104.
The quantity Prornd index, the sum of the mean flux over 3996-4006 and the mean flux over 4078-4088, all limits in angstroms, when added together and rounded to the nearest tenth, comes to 11.7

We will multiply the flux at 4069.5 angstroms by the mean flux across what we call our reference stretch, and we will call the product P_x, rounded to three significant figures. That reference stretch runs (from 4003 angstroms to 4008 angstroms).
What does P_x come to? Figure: 33.8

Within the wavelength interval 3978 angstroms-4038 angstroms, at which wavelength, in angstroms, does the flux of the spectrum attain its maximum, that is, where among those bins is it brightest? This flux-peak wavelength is 4019.5 angstroms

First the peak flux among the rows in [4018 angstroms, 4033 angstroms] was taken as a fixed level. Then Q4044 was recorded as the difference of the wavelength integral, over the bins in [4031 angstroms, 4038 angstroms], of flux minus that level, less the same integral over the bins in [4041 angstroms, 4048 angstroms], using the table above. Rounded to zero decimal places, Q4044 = 0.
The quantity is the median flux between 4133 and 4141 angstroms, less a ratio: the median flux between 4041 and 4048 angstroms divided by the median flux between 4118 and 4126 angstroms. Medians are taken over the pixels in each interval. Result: 4.34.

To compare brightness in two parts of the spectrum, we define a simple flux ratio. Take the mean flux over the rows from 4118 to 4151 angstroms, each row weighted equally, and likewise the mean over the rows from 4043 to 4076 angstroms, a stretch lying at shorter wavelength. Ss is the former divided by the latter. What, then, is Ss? 0.97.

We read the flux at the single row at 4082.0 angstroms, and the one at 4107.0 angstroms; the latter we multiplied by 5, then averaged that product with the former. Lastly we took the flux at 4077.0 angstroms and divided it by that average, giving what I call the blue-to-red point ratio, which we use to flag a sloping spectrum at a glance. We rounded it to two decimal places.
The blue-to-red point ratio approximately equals 0.33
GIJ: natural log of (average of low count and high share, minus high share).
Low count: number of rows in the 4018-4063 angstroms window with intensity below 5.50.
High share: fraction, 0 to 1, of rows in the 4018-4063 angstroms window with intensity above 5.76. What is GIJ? -1.6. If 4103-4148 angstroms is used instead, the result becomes 1.1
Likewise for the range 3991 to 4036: 0.6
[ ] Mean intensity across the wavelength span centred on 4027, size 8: 5.95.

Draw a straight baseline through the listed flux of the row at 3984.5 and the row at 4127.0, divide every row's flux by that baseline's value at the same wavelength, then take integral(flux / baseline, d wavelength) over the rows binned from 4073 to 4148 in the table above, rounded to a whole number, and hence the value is 74 angstroms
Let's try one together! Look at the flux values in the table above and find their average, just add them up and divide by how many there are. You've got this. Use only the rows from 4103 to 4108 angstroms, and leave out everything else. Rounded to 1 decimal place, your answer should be 5.4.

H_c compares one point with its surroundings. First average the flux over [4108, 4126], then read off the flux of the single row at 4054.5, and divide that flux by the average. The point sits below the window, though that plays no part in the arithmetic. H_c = 1.11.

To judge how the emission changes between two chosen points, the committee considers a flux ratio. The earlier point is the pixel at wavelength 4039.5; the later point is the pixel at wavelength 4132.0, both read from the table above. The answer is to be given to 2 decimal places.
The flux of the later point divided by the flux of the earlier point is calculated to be 0.91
